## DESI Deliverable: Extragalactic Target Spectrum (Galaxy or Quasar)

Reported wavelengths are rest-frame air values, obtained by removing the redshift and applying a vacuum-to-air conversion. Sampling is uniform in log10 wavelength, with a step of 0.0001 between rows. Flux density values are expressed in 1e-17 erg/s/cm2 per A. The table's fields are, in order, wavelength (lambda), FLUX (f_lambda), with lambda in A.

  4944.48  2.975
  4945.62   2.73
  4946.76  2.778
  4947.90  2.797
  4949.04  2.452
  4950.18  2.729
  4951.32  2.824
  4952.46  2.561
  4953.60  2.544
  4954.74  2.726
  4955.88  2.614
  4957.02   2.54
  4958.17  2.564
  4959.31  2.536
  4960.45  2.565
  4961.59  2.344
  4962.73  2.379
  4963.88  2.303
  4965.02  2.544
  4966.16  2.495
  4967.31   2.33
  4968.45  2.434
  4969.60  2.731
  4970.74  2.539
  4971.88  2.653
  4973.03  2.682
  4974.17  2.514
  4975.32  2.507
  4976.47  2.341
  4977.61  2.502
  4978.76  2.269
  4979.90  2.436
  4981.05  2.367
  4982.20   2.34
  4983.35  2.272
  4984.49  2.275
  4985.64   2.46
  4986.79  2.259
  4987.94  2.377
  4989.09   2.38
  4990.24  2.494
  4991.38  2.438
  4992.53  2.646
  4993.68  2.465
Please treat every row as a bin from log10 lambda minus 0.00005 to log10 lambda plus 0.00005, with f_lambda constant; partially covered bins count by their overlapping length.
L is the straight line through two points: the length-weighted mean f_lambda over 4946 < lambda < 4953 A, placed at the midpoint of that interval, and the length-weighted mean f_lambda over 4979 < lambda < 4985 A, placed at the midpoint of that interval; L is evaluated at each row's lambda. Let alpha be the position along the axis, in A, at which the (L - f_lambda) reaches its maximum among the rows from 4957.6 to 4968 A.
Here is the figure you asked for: 4963.88 A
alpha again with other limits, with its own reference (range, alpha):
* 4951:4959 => 4953.60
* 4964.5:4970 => 4967.31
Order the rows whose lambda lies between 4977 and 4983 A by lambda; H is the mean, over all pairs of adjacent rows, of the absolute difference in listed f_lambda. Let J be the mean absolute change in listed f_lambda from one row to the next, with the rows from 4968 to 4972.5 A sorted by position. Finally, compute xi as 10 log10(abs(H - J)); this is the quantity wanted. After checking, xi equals -11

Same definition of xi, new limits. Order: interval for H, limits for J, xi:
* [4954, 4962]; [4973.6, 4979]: -12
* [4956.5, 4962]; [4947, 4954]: -9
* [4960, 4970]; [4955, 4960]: -10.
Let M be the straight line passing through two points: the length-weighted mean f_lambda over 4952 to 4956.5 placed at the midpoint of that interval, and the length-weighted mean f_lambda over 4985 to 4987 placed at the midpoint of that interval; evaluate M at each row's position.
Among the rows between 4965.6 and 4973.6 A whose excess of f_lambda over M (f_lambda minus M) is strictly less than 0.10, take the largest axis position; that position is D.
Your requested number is 4970.74 A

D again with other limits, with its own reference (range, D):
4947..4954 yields 4953.60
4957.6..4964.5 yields 4963.88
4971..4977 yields 4976.47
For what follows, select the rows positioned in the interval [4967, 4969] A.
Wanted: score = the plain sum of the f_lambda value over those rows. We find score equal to 5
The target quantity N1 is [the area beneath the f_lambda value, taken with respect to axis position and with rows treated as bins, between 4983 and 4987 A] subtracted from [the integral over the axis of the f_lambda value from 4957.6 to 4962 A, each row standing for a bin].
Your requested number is 1.7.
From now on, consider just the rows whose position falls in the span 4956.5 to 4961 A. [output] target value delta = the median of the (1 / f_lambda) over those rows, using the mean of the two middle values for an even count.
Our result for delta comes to 0.392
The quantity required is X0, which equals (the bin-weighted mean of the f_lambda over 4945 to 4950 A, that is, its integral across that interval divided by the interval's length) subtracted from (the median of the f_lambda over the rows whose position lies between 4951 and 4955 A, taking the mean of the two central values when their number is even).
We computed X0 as -0.05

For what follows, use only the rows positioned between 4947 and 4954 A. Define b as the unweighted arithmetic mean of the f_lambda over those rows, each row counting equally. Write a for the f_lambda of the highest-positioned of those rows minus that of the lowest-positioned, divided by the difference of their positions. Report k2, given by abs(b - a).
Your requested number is 2.70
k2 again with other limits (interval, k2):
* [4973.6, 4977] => 2.53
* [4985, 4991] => 2.39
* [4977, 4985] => 2.38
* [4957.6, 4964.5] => 2.49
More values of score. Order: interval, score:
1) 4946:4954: 19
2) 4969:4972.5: 8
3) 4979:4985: 12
